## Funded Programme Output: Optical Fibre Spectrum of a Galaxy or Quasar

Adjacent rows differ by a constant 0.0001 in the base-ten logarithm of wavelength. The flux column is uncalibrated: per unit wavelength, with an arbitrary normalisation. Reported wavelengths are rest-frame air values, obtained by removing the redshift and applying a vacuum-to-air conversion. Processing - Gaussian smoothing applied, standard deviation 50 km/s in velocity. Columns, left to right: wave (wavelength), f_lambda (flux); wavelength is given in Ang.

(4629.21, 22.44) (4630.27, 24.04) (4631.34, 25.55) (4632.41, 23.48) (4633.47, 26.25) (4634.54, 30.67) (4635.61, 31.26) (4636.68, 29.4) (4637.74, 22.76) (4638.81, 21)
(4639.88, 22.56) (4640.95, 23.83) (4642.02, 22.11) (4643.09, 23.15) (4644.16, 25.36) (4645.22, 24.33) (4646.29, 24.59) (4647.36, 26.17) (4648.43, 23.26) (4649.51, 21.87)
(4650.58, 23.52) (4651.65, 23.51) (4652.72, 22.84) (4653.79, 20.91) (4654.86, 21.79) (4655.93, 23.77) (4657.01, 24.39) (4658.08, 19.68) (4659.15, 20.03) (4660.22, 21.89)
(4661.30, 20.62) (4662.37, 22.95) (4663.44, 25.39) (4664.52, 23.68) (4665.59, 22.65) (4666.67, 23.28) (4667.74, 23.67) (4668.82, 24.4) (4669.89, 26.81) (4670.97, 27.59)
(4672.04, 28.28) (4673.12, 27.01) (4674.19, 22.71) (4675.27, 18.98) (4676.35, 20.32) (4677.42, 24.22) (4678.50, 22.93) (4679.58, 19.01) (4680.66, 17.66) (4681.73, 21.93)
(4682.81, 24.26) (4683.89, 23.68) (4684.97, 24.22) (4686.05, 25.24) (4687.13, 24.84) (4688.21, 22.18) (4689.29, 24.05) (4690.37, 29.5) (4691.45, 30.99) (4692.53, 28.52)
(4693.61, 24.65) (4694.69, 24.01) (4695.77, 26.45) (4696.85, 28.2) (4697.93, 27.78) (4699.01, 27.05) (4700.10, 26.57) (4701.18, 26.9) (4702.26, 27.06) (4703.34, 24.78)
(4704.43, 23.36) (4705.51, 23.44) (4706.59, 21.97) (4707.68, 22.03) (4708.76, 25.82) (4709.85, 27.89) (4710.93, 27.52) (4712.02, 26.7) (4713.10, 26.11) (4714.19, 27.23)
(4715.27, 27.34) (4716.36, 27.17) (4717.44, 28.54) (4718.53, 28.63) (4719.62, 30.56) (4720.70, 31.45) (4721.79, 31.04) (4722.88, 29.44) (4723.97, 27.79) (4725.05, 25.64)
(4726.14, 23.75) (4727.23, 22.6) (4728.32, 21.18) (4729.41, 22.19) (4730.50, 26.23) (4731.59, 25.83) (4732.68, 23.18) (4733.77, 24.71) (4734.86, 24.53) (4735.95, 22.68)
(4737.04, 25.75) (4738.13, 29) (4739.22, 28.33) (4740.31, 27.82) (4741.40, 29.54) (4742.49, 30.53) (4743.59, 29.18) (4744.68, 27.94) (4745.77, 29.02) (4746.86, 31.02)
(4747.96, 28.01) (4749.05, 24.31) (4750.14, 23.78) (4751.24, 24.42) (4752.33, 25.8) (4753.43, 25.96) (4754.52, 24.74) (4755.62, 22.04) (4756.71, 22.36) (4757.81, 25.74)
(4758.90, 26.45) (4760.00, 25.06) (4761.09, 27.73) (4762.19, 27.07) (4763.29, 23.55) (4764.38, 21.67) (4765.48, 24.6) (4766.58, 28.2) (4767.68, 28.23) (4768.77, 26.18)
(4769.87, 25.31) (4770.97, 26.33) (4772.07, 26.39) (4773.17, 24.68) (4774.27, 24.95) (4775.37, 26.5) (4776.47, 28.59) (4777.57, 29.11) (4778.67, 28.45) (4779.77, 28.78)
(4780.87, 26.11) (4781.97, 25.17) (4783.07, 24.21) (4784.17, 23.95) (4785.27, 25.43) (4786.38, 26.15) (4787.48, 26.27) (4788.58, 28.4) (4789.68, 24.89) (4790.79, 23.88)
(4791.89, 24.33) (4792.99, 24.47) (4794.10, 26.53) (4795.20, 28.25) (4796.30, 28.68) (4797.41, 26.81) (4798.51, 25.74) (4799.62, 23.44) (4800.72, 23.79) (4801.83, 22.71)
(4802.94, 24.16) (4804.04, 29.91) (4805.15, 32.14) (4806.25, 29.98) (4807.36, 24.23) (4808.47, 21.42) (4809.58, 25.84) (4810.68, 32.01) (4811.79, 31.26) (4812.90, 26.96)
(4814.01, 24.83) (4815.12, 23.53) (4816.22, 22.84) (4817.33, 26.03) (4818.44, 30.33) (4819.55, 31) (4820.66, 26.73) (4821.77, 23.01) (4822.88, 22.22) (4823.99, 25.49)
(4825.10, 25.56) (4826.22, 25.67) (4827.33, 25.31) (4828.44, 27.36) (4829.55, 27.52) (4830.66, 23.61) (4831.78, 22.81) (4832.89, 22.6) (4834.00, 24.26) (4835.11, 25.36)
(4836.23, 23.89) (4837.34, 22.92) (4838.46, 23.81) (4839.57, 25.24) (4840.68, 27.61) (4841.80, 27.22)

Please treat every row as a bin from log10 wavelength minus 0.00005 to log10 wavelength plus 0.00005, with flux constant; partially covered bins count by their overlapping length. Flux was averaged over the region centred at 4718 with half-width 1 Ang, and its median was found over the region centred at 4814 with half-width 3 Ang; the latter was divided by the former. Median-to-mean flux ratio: 0.87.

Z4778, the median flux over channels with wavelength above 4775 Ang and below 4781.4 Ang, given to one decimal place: 28.5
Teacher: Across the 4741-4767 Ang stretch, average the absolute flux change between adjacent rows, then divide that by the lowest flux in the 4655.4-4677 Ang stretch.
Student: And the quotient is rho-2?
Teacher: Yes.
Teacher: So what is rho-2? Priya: 0.094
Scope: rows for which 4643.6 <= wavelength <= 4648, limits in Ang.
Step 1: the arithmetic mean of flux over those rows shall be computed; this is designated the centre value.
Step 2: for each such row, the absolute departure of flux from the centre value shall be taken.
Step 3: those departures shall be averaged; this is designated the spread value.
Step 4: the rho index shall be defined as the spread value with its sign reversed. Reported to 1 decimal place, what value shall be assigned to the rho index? -0.7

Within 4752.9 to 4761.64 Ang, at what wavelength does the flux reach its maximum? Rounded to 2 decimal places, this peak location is 4761.09 Ang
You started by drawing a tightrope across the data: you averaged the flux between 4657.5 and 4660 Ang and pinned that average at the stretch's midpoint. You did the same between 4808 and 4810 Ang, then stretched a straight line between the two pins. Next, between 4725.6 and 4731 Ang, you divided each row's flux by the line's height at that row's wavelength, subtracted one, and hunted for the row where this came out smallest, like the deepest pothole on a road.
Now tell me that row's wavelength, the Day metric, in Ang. 4728.32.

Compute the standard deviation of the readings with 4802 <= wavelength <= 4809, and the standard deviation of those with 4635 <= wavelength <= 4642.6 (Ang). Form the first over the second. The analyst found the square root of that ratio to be 1.0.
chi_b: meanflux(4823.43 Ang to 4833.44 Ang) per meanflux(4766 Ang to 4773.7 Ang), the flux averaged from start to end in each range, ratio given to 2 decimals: 0.95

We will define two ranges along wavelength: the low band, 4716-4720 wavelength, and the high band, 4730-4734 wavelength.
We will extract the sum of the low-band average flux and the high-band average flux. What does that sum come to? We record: 54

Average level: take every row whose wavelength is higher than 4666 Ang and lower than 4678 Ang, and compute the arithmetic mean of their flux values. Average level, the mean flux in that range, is 24.3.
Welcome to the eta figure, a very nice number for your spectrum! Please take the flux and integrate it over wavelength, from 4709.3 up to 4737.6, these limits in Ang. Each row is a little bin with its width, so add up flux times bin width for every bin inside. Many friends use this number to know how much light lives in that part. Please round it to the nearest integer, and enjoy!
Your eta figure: 746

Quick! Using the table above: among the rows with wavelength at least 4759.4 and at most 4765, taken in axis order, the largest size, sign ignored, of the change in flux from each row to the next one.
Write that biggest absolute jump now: 3.52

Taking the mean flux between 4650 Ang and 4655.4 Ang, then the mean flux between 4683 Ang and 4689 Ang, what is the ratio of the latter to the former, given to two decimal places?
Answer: 1.07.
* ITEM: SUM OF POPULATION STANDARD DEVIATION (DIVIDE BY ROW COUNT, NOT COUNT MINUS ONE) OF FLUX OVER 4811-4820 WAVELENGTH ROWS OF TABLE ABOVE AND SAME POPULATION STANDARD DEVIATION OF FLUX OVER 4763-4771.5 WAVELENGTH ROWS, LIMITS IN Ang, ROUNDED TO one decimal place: 5.3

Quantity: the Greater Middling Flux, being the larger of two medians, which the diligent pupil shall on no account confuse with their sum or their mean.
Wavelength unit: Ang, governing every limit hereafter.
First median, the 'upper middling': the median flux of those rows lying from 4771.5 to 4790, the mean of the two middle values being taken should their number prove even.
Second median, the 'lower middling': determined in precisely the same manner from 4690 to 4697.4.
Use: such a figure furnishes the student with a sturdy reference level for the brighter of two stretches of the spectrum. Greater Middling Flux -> 28.2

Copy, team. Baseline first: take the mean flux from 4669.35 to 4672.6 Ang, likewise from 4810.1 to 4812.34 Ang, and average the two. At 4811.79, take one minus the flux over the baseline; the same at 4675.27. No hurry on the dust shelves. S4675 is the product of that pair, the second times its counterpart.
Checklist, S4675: -0.02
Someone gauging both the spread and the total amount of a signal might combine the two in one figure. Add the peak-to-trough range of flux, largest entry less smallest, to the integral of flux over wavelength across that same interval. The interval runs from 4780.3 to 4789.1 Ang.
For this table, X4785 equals 231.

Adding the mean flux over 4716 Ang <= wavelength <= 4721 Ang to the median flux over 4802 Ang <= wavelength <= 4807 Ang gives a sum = 59.2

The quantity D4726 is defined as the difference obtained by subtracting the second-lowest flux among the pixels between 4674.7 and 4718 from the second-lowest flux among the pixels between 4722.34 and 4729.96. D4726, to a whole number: 3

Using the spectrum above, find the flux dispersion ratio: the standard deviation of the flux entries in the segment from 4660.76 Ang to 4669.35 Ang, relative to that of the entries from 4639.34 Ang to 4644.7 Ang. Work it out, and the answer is 1.1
